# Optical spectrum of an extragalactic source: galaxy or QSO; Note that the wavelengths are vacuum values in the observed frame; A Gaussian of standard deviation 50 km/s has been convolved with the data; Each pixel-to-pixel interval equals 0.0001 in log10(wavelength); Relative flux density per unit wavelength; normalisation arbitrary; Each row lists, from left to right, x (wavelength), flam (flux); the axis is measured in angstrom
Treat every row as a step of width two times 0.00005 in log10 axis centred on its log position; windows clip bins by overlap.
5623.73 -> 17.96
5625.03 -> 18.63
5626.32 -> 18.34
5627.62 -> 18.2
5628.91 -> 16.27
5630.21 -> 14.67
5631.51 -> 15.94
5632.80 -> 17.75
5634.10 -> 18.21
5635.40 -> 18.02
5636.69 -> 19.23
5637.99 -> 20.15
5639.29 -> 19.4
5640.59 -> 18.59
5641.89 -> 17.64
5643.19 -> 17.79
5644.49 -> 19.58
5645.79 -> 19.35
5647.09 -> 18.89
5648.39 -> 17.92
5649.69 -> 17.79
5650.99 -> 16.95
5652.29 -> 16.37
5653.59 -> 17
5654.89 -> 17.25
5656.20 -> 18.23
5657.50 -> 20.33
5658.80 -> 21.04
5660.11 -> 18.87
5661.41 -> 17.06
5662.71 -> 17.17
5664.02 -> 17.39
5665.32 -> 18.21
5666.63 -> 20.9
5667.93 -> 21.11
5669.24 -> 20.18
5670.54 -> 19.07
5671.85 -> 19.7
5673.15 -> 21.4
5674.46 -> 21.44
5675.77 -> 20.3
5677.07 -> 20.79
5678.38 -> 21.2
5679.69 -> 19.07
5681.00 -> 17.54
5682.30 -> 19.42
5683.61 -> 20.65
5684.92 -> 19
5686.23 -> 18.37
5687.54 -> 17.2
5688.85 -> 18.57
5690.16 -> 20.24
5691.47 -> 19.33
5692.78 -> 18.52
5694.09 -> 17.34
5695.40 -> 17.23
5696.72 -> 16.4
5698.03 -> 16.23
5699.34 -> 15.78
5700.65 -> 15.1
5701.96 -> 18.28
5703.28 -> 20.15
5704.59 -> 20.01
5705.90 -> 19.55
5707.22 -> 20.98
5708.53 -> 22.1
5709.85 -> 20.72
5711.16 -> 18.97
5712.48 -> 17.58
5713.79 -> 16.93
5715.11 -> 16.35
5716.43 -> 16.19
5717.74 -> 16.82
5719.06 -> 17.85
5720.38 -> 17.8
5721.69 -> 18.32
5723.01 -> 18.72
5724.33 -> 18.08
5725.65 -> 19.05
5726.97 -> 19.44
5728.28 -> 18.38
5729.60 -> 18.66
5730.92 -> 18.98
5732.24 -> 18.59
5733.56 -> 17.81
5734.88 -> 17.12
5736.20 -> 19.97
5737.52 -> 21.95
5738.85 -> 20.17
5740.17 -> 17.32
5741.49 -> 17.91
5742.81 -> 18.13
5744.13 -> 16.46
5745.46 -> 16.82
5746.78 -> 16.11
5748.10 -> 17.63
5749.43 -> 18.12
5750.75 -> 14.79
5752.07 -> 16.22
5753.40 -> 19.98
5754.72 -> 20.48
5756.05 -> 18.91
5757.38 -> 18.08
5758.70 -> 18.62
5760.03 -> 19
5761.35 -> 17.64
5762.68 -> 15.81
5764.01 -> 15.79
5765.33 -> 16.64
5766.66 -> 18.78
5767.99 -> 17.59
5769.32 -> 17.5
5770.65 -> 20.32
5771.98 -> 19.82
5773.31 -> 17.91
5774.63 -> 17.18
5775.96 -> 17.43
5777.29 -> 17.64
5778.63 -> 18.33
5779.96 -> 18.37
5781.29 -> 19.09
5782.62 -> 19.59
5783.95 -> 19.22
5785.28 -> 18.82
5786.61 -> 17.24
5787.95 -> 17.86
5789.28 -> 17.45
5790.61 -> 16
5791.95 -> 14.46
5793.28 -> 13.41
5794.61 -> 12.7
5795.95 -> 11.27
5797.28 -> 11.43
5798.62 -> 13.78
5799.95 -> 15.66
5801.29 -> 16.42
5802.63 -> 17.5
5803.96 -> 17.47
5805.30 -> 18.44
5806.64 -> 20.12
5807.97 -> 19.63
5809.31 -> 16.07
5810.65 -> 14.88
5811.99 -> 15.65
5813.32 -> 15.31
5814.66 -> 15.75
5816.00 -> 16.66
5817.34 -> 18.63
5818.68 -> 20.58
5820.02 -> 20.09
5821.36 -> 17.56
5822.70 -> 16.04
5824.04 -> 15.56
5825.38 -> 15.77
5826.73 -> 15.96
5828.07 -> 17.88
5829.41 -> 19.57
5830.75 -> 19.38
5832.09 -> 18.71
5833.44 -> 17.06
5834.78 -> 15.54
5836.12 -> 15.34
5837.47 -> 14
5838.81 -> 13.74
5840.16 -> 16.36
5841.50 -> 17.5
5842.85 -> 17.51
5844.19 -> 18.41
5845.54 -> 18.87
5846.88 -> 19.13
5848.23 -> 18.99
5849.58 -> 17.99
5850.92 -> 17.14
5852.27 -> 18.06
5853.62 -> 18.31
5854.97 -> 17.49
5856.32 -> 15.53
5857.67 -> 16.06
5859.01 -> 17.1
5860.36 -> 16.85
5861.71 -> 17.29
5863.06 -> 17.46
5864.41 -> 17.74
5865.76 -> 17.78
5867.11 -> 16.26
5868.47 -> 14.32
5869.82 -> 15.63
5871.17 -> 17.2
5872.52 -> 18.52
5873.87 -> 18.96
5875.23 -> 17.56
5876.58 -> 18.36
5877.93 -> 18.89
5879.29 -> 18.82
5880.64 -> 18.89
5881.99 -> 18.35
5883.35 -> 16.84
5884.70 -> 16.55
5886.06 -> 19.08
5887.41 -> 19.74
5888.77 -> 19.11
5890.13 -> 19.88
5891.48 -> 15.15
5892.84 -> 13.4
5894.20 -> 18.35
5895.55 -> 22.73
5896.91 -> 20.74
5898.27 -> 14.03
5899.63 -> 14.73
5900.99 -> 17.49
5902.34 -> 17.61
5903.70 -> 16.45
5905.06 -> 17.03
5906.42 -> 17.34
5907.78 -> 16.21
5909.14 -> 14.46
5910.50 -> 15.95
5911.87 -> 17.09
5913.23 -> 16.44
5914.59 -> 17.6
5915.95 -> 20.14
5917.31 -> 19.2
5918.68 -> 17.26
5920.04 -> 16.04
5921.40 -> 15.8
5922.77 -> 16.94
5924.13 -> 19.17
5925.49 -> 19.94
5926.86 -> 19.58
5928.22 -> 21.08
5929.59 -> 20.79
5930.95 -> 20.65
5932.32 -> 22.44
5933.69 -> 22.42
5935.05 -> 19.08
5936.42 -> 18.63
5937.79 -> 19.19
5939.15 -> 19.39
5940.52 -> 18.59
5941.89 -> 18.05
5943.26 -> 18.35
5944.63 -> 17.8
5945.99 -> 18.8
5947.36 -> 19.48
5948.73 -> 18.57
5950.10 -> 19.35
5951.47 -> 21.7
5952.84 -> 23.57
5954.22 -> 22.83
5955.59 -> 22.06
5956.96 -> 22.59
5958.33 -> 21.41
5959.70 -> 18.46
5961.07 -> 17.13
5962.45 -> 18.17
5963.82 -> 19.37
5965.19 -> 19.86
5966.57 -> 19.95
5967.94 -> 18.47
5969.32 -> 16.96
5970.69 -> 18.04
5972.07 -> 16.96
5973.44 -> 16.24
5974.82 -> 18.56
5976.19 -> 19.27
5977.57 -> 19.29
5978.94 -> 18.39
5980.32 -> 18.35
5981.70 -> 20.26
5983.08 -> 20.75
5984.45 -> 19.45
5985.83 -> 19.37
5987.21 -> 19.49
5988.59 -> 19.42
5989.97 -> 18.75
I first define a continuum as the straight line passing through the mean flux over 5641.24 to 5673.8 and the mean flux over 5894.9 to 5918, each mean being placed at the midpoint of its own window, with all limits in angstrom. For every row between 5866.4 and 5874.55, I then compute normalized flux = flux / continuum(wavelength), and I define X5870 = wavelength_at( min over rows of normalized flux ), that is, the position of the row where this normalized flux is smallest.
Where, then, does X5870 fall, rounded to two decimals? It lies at 5868.47 angstrom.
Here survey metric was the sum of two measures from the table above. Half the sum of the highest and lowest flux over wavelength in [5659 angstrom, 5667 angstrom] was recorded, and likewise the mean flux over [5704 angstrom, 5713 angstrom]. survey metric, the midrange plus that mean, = 39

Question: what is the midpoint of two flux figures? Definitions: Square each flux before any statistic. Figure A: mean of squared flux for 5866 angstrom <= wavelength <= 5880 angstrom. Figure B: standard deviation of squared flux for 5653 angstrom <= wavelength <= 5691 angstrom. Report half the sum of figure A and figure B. 182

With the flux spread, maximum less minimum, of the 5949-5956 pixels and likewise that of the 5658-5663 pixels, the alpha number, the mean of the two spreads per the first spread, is 0.97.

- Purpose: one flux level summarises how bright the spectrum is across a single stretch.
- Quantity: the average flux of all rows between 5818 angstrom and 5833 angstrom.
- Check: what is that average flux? 17.9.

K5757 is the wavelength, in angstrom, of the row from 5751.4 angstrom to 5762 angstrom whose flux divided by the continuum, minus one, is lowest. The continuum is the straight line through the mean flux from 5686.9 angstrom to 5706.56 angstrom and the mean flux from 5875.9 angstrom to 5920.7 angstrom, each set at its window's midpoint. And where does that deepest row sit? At 5752.07 angstrom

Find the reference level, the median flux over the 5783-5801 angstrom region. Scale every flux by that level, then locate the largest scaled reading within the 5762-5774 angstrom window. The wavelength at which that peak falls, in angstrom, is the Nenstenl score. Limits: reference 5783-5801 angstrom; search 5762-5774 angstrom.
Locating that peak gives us 5770.65 angstrom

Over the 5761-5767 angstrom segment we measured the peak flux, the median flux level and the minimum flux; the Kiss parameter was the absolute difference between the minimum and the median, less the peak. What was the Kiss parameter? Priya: -17.9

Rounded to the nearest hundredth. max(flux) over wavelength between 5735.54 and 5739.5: 21.95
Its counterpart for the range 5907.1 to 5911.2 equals 16.21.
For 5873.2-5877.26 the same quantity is 18.96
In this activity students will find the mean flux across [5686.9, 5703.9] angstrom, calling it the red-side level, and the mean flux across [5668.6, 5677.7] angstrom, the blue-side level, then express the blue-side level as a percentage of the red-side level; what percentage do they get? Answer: 115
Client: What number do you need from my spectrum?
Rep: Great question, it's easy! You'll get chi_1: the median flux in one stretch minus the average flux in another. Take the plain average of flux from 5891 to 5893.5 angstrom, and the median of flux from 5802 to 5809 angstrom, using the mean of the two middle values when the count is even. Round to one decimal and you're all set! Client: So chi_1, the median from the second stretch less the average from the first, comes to 4.2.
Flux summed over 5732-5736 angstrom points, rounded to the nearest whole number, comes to 54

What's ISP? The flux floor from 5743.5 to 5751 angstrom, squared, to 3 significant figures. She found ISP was 219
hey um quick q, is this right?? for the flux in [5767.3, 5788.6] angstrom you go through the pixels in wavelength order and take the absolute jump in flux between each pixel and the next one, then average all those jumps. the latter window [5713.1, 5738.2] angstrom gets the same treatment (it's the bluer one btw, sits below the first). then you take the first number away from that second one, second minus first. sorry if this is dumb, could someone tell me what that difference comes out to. 0.00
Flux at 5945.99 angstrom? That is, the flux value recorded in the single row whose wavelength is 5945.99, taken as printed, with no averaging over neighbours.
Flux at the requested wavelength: 18.8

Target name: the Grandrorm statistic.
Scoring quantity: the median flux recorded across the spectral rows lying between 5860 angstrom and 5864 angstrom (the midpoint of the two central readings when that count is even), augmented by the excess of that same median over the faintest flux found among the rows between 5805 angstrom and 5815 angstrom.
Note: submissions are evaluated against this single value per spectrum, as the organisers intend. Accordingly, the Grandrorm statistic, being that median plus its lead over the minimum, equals 20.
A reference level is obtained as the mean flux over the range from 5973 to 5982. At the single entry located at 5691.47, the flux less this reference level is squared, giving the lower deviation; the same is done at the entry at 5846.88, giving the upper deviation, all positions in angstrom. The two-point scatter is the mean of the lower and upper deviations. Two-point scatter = 0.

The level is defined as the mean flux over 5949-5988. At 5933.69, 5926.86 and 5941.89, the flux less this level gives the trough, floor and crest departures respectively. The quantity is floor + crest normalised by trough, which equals -0.5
